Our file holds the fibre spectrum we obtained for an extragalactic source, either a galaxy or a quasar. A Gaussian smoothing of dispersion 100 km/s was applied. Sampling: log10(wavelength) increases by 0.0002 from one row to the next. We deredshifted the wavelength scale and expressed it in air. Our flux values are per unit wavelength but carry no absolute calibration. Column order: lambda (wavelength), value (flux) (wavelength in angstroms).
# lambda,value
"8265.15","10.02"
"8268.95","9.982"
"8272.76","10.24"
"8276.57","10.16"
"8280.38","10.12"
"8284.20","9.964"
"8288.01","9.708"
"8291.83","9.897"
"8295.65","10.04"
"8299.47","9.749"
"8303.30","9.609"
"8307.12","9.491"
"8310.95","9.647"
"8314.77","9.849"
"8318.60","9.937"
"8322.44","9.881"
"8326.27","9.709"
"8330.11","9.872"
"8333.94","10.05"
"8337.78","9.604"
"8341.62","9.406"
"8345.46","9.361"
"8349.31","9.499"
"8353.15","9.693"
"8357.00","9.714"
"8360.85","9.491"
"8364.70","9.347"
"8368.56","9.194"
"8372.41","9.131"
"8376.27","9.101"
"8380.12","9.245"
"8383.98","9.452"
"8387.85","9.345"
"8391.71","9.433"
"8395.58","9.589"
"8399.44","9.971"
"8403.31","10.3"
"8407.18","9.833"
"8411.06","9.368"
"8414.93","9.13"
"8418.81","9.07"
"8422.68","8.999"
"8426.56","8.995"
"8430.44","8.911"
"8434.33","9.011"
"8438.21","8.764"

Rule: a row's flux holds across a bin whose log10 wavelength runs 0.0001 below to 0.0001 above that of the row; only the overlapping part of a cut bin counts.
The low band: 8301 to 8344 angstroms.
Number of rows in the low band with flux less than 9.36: 0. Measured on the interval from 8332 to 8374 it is 3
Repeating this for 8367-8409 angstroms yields 5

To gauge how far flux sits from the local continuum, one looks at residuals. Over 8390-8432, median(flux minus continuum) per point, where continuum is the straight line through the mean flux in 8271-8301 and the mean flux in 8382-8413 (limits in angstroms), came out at -0.25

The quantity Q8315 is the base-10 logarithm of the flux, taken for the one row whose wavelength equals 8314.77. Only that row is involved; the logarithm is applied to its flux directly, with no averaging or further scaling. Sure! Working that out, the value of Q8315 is 0.993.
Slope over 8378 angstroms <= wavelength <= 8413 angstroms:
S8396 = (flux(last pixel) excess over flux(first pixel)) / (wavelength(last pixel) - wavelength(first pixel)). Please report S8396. 0.004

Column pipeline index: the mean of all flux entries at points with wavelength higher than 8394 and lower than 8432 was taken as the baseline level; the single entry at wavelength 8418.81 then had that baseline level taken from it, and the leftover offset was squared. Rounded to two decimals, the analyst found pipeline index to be 0.12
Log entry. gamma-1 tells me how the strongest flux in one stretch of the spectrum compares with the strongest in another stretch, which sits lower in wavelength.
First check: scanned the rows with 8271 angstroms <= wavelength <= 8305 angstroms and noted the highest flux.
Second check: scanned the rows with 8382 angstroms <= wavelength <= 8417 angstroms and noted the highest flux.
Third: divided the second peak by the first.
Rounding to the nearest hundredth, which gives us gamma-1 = 1.01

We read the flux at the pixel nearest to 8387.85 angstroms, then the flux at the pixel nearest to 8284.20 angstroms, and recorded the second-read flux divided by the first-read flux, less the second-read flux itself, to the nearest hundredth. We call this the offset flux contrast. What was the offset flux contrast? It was -8.90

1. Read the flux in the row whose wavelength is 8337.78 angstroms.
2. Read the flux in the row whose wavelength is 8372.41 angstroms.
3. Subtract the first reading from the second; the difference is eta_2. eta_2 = -0.47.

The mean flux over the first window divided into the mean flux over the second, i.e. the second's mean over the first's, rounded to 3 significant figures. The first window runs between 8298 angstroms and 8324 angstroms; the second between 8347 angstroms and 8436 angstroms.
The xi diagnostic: 0.964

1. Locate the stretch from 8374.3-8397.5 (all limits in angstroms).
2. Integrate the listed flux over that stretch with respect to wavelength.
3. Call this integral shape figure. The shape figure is 217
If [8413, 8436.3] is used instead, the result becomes 210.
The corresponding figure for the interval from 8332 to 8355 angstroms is 221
